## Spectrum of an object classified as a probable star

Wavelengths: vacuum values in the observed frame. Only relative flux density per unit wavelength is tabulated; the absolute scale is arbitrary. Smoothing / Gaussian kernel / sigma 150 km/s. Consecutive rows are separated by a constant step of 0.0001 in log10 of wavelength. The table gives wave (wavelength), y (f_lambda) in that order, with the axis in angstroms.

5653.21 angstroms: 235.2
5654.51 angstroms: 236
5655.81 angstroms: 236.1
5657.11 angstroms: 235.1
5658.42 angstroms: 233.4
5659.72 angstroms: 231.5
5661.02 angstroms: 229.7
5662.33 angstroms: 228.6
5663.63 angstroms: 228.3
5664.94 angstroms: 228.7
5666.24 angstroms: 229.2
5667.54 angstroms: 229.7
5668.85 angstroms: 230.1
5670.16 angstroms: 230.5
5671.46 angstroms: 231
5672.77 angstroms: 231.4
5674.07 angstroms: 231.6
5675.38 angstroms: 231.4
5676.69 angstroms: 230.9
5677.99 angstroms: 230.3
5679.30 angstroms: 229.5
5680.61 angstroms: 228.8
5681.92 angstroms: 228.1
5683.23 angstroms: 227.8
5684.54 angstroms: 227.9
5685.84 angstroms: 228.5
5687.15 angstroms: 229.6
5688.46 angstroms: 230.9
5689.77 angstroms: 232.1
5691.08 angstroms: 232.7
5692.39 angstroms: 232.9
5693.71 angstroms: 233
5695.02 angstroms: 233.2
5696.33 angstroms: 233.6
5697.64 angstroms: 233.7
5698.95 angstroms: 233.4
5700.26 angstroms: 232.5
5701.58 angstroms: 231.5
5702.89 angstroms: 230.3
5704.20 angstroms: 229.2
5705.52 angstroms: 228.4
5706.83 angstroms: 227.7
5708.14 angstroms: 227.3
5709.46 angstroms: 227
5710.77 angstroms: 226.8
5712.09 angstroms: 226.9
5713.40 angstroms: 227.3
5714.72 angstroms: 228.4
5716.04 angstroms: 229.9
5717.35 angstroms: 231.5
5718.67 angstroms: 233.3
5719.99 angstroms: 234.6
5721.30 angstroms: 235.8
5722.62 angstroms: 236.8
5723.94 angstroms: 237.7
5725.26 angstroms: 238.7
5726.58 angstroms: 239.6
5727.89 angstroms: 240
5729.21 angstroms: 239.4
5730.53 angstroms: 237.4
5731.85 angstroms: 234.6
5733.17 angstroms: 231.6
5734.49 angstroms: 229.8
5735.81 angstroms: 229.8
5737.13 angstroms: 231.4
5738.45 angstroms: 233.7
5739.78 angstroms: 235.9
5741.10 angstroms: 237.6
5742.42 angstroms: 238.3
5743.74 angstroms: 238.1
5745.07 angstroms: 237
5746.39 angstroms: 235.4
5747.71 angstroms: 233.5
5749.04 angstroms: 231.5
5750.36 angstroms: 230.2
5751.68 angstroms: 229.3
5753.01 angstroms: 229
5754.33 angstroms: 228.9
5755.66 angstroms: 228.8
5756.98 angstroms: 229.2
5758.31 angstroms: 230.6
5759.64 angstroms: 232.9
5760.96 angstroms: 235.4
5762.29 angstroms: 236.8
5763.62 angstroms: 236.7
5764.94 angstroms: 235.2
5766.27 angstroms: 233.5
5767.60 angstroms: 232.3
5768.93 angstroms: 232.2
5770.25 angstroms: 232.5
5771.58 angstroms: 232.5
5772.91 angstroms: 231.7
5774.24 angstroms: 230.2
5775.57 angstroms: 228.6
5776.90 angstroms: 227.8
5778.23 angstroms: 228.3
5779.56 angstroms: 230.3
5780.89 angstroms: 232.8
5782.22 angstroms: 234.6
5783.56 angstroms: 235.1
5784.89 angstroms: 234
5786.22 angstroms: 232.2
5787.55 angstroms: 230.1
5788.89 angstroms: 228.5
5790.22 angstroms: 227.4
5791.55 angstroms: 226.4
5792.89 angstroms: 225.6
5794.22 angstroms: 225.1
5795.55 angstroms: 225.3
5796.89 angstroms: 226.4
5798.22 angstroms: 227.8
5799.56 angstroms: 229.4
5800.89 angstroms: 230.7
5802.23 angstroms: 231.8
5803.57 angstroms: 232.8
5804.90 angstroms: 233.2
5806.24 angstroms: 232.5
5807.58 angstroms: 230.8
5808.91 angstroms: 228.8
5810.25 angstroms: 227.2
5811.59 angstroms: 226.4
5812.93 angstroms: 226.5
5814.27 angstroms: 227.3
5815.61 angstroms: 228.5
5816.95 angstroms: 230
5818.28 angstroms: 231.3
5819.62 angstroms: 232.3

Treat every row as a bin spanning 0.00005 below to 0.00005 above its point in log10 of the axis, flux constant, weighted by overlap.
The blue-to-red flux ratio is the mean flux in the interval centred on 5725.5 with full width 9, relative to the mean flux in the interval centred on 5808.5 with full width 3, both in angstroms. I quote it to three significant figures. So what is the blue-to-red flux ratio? 1.04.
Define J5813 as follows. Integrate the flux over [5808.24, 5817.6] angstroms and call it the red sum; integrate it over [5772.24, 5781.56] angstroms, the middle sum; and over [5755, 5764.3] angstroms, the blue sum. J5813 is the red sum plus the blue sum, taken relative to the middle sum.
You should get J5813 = 2.01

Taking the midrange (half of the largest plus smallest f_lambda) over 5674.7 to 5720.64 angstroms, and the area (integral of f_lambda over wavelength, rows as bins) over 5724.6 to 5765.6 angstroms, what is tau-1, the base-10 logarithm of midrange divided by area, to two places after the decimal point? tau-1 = -1.62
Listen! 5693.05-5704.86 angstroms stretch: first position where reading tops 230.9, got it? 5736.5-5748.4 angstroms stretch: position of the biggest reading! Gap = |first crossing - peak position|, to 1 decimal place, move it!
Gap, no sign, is 48.7 angstroms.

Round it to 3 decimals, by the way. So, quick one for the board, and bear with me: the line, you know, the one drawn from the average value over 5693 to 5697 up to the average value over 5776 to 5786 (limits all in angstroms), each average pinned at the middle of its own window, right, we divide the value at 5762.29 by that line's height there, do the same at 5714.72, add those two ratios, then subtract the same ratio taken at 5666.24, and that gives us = 1.020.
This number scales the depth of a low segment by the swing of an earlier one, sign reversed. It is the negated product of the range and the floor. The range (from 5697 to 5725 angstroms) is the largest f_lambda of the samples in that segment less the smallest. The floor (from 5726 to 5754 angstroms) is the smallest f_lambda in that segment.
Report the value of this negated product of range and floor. -2496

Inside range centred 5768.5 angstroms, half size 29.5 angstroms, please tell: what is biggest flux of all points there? 238.3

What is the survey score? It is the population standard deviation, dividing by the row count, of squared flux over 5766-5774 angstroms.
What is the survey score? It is 252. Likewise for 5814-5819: 693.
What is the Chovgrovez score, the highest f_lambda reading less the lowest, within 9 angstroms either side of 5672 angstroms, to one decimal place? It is 3.3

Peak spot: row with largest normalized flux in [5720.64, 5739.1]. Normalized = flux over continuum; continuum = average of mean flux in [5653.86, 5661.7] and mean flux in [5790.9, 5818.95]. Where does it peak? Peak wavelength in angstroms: 5727.89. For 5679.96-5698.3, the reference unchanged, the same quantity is 5697.64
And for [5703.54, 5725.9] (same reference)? 5725.26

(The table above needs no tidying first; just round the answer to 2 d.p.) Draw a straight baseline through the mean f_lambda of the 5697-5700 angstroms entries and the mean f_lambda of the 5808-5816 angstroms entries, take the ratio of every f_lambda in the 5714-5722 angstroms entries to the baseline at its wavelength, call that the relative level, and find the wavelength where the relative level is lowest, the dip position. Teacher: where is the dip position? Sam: 5714.72 angstroms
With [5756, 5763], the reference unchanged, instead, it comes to 5756.98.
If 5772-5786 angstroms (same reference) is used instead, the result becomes 5776.90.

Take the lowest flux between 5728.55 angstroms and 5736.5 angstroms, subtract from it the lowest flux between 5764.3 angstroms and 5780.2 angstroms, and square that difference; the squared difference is 4.0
